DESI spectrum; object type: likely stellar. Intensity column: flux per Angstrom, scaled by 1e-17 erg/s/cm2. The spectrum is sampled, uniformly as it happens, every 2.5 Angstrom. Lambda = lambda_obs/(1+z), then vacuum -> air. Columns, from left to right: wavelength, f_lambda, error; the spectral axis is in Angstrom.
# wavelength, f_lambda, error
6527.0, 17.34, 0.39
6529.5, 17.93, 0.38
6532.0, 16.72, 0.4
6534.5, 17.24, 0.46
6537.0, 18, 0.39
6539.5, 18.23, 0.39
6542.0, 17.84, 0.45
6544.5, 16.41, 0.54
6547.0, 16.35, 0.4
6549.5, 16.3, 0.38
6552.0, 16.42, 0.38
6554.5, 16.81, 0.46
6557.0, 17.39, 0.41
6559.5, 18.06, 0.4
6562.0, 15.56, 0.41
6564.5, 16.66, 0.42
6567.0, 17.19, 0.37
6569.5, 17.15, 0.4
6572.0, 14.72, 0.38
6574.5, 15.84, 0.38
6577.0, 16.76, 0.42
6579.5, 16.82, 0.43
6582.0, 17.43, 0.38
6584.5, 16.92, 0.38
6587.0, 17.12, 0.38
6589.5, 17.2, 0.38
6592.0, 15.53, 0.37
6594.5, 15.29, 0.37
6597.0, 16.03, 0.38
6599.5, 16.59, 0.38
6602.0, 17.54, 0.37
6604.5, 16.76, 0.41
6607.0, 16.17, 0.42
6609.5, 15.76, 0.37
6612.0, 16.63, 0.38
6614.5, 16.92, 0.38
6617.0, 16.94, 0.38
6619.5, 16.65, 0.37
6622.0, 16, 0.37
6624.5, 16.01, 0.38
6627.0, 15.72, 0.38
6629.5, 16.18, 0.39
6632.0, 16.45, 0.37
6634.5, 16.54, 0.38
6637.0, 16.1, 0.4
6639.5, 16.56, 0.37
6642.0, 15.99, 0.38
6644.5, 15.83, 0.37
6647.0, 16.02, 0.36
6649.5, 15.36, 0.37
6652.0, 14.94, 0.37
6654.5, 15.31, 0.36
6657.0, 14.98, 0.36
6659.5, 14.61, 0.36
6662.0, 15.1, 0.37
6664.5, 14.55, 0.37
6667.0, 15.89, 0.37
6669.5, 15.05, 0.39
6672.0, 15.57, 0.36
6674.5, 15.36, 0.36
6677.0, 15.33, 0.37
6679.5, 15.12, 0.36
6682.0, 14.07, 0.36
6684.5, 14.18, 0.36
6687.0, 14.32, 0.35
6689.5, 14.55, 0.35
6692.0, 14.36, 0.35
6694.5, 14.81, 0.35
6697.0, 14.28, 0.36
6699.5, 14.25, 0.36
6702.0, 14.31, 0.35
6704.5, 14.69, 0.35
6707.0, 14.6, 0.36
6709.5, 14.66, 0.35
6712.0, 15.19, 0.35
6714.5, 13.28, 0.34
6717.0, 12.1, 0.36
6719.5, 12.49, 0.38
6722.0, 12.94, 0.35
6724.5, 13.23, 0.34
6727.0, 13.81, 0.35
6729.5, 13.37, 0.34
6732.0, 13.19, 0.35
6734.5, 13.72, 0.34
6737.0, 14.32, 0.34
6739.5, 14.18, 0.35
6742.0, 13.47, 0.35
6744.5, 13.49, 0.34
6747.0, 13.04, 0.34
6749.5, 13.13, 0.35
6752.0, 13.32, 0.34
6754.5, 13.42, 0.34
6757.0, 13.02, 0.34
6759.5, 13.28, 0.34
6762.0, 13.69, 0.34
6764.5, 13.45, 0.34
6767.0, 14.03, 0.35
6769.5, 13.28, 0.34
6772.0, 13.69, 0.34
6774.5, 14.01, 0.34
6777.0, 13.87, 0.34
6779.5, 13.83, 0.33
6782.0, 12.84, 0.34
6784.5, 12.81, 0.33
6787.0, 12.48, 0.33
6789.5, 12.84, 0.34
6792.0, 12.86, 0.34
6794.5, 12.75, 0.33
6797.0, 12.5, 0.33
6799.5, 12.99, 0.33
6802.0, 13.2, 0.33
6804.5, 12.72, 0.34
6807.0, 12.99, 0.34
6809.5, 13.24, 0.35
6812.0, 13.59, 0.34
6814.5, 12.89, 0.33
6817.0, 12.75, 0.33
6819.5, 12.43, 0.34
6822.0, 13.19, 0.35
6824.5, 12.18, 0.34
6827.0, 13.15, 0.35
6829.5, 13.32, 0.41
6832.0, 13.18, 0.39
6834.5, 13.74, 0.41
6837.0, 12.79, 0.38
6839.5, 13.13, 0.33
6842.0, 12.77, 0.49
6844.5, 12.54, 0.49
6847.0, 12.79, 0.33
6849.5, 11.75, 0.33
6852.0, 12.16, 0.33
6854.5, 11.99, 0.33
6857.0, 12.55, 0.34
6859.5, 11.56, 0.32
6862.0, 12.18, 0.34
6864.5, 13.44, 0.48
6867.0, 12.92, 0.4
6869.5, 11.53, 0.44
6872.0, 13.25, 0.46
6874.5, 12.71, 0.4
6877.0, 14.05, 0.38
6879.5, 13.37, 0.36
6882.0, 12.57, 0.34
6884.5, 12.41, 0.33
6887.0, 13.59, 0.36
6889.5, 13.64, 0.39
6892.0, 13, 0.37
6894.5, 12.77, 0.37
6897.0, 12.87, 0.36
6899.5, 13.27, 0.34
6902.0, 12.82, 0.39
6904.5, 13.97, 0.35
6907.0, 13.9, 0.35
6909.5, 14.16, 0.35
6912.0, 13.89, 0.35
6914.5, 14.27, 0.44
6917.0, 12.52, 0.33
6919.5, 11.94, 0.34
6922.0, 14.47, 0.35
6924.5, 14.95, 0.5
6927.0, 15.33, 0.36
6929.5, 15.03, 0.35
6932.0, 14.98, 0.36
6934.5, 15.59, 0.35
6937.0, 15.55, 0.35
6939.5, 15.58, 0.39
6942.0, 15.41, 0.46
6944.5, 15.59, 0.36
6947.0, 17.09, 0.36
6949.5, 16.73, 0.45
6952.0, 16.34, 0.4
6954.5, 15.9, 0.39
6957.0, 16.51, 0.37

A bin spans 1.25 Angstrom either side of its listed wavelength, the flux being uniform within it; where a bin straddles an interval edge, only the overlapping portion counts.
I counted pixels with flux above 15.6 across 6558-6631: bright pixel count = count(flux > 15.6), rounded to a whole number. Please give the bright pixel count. 25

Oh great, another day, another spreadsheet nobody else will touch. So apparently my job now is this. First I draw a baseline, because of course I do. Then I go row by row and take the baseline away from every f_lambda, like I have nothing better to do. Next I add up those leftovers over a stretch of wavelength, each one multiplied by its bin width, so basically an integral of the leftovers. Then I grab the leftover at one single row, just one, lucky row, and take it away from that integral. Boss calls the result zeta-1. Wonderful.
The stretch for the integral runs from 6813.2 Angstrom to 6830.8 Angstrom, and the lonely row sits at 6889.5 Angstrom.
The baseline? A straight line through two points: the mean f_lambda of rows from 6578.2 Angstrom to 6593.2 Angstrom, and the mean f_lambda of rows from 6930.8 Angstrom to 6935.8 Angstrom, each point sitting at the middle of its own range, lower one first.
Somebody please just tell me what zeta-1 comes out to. -50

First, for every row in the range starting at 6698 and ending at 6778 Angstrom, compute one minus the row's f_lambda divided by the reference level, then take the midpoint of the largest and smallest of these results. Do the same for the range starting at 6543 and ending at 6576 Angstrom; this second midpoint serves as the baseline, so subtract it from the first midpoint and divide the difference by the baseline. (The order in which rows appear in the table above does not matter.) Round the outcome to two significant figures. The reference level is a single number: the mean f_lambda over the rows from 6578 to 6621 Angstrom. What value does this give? 13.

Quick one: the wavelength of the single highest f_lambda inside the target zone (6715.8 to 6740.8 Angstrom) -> 6737.0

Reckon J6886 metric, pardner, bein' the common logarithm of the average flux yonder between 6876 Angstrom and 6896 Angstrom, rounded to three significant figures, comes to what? 1.12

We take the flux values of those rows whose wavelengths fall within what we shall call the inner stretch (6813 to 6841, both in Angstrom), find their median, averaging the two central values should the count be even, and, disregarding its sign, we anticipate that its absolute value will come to 13.1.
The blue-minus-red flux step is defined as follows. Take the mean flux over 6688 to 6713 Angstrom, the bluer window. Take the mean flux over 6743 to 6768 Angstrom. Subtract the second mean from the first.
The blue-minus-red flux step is 1.18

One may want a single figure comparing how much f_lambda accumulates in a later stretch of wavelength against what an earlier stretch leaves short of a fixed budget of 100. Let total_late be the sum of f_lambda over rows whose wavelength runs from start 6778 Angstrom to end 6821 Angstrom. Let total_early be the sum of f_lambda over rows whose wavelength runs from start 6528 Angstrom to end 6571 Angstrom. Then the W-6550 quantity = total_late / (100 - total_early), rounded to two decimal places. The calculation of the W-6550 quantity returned -1.15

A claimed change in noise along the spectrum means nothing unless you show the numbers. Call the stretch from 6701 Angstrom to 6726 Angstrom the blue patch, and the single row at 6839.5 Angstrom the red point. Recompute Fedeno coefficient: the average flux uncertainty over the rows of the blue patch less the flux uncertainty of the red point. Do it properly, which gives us 0.023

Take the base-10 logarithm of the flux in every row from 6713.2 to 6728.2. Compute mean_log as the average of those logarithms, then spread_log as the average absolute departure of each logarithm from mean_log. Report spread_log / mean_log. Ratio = 0.014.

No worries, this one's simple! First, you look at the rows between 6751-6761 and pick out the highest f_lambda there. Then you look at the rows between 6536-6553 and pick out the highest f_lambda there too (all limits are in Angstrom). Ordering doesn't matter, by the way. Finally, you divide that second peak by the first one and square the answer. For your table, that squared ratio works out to 1.85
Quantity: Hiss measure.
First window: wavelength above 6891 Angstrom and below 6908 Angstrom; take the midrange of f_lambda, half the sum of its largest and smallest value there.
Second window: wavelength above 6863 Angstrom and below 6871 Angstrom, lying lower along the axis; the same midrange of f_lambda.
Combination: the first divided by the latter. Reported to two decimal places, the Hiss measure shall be 1.07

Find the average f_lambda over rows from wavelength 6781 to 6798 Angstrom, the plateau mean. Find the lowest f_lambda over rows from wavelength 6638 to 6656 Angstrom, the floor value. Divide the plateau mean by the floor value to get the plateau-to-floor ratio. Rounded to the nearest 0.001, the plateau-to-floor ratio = 0.852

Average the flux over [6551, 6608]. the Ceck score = 16.6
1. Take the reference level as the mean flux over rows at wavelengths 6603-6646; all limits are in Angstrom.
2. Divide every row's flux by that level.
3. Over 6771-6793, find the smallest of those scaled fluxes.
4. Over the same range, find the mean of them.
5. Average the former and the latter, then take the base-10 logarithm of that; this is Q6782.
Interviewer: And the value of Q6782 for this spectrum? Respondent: -0.103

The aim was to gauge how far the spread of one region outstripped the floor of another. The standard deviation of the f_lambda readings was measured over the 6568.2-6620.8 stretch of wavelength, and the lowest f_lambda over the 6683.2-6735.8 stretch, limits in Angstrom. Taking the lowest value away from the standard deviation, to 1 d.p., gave -11.4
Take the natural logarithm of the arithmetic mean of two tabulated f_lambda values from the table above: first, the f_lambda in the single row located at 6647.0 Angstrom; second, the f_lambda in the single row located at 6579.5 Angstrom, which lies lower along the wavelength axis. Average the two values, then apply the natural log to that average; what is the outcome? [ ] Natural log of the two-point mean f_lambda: 2.80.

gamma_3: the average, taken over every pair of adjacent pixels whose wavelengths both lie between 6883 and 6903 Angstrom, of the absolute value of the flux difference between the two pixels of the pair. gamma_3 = 0.44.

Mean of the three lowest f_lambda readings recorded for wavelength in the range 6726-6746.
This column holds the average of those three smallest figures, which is 13.3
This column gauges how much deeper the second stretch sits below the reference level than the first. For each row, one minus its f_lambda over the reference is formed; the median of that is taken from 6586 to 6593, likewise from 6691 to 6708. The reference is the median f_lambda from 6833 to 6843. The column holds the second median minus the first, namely 0.21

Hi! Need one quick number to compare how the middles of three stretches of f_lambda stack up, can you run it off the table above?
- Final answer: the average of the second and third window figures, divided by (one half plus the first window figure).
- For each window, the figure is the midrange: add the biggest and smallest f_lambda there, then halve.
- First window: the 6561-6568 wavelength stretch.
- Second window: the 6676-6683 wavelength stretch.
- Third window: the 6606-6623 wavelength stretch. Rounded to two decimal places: 0.92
